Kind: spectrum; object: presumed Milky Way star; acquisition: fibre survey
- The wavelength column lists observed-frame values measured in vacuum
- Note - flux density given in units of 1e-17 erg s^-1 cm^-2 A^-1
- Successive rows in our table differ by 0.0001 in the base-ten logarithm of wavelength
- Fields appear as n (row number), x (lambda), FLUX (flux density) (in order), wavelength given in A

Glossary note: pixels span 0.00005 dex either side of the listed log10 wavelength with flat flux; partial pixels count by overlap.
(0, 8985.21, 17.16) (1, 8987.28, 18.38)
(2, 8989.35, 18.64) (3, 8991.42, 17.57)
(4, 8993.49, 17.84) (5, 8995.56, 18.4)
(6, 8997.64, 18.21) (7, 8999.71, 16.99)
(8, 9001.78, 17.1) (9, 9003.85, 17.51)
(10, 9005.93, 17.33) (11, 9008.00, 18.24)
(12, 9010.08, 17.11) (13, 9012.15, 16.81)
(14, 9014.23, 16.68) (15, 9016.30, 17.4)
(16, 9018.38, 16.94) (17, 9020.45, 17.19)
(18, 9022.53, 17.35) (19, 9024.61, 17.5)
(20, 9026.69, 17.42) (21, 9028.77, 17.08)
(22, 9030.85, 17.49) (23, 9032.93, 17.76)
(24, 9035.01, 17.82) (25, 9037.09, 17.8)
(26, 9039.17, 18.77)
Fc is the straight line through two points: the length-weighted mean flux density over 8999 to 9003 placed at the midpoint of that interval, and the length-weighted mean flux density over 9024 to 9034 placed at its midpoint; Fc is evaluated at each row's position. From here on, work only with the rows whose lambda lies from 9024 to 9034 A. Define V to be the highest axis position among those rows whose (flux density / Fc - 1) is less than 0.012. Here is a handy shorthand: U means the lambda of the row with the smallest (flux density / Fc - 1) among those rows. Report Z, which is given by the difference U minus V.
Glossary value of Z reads -2.1 A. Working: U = 9028.77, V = 9030.85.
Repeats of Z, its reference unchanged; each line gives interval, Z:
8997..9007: -6.2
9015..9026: -6.2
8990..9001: 0.0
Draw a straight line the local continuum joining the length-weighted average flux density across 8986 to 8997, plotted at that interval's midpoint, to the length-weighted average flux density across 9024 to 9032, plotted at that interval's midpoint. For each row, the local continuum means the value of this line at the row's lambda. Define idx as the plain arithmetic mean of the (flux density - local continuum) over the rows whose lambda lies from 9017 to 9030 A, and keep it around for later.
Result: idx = -0.21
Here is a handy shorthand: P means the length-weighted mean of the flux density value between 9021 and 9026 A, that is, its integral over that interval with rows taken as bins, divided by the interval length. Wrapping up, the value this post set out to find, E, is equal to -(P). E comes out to -17.4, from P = 17.4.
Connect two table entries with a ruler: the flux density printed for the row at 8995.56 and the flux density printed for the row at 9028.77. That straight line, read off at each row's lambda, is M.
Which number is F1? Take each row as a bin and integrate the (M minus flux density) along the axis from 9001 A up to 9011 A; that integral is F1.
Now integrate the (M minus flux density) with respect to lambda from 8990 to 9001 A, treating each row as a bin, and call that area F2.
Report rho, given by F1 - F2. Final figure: -1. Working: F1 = 5.1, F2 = 6.5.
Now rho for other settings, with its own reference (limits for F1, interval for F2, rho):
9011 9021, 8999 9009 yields 0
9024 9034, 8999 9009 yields -10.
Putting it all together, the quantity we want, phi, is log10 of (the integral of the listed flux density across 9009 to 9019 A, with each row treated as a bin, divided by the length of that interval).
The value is 1.23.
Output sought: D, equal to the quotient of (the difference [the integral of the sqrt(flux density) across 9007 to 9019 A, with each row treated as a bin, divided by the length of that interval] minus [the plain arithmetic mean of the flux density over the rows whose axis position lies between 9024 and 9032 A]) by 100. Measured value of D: -0.132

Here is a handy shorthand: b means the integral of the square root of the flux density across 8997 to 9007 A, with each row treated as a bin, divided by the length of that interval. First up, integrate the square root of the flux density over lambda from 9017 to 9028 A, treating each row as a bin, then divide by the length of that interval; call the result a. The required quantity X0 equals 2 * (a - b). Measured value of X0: -0.04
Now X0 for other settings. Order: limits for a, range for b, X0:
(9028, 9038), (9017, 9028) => 0.08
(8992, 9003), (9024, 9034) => 0.06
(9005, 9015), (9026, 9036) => -0.06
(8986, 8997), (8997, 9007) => 0.17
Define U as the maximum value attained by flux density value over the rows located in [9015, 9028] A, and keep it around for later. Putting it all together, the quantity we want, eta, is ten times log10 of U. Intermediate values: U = 17.5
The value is 12.4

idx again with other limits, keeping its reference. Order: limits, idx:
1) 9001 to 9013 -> -0.46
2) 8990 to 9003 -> -0.34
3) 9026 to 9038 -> 0.28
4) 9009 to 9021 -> -0.61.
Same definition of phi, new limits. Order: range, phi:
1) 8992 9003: 1.25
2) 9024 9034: 1.24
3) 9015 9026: 1.24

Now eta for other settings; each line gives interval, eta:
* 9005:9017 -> 12.6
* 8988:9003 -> 12.7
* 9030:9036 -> 12.5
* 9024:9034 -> 12.5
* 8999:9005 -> 12.4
